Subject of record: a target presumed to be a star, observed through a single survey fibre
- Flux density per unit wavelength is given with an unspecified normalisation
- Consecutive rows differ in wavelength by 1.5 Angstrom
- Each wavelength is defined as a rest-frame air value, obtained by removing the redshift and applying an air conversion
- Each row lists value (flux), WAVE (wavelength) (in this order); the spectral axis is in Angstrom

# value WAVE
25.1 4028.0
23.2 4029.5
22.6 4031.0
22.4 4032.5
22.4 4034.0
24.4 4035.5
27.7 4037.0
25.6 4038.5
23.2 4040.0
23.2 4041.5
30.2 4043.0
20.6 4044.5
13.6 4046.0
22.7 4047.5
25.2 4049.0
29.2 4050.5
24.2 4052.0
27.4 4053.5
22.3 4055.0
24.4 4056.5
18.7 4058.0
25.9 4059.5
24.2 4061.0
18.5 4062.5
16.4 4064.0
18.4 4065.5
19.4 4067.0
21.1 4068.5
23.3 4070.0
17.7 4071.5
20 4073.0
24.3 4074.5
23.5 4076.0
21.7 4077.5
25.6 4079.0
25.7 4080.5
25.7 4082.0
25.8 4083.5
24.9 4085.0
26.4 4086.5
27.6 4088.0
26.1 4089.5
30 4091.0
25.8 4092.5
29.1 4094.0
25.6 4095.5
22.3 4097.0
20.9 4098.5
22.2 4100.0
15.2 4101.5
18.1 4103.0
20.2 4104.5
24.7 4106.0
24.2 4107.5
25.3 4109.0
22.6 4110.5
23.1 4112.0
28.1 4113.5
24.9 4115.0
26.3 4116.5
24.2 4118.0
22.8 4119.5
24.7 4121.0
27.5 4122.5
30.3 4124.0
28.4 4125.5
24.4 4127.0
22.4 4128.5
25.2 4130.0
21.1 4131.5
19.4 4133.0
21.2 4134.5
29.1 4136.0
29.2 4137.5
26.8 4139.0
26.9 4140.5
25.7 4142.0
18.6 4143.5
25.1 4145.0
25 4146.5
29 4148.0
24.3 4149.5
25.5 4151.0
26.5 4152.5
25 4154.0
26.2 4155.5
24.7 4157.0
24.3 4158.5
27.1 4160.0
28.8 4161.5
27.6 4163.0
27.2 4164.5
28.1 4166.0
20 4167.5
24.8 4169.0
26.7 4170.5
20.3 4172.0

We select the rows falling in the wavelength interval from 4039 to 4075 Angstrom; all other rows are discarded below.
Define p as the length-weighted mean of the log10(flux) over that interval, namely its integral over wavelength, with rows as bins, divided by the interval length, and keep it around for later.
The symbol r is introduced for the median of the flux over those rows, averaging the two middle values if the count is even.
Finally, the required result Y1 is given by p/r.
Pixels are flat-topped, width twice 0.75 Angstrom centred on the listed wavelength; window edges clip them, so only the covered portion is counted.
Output 0.058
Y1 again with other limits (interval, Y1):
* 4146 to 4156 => 0.055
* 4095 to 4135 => 0.056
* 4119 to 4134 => 0.056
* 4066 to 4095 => 0.054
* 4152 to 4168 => 0.053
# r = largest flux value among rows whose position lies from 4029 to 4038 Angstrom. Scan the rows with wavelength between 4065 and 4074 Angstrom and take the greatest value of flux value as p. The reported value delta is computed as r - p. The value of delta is 4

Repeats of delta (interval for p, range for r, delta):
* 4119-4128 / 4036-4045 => 0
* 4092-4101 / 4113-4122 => -1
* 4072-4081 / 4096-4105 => -3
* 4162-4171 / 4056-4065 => -2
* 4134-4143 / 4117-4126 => 1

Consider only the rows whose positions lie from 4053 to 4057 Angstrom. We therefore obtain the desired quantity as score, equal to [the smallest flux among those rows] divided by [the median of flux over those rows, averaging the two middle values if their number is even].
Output 0.91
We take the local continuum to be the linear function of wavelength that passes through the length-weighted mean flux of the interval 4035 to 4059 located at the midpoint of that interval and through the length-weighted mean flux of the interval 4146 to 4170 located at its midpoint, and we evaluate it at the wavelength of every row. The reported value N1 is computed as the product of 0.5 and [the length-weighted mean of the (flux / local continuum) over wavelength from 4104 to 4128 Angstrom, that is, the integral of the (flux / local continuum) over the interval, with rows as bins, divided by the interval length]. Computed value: 0.499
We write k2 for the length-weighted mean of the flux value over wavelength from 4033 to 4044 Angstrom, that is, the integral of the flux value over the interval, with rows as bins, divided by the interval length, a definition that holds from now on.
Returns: 25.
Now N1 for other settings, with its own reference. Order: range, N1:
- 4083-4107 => 0.485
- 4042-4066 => 0.471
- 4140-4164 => 0.497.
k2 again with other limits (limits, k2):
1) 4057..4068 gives 20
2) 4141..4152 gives 25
